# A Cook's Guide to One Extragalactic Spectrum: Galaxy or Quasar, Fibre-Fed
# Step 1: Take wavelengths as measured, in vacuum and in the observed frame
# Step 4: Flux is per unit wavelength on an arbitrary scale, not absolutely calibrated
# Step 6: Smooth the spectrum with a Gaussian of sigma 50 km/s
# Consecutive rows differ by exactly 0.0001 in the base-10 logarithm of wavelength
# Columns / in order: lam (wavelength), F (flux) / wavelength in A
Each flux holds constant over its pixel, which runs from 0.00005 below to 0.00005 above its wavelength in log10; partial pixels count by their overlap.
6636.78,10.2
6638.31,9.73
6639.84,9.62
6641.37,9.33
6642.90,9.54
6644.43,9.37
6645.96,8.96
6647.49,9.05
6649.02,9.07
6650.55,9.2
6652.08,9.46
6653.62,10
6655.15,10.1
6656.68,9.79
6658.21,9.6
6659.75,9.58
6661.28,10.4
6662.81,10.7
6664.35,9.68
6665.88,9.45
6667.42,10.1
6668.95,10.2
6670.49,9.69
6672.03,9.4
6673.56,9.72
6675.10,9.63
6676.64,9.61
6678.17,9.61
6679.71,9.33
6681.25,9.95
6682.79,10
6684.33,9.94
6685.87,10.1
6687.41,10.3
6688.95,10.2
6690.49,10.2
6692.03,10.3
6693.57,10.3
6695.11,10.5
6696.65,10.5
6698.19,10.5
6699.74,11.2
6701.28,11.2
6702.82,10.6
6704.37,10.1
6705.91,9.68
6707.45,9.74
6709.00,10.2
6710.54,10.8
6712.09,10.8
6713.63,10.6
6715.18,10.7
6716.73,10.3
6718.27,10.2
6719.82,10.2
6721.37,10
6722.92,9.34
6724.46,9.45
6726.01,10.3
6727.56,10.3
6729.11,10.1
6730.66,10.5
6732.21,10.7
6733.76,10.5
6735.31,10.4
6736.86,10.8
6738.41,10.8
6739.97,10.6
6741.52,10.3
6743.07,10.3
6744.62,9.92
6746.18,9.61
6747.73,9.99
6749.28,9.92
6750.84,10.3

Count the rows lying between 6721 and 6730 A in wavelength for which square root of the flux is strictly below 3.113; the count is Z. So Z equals 2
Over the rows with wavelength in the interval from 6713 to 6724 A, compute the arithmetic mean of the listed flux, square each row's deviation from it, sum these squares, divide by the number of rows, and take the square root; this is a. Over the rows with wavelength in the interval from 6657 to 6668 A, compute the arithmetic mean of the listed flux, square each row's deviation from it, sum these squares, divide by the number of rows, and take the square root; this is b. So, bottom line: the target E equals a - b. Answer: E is -0.03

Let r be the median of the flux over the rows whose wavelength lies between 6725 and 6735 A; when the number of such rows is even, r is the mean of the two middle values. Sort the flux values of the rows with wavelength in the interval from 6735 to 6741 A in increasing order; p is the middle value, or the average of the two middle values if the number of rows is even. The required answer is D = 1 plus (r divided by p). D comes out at 1.97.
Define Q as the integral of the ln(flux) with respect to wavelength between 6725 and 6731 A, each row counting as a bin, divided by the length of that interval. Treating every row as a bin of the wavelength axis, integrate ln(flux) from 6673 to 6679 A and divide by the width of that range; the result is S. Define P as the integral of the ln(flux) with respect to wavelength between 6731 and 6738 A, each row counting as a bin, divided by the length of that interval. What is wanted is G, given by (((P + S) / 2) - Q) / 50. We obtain -0.0002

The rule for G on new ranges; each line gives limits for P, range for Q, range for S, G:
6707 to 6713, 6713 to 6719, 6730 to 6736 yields 0.0001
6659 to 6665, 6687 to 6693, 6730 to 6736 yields 0.0001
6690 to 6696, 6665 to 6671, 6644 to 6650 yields -0.0003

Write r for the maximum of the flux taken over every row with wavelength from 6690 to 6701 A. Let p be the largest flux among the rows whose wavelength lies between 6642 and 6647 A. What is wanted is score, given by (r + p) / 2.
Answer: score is 10.4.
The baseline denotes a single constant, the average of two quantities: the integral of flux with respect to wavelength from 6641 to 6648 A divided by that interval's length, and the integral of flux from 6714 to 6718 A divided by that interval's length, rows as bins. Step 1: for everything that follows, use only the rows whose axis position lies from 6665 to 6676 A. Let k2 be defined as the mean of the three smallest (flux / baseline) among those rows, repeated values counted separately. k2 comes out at 0.96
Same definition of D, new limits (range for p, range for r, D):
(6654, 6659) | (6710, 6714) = 2.10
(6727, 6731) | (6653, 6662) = 1.96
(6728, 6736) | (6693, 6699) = 2.00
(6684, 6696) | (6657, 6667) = 1.94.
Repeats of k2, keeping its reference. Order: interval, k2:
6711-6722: 1.03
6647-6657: 0.92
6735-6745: 1.03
